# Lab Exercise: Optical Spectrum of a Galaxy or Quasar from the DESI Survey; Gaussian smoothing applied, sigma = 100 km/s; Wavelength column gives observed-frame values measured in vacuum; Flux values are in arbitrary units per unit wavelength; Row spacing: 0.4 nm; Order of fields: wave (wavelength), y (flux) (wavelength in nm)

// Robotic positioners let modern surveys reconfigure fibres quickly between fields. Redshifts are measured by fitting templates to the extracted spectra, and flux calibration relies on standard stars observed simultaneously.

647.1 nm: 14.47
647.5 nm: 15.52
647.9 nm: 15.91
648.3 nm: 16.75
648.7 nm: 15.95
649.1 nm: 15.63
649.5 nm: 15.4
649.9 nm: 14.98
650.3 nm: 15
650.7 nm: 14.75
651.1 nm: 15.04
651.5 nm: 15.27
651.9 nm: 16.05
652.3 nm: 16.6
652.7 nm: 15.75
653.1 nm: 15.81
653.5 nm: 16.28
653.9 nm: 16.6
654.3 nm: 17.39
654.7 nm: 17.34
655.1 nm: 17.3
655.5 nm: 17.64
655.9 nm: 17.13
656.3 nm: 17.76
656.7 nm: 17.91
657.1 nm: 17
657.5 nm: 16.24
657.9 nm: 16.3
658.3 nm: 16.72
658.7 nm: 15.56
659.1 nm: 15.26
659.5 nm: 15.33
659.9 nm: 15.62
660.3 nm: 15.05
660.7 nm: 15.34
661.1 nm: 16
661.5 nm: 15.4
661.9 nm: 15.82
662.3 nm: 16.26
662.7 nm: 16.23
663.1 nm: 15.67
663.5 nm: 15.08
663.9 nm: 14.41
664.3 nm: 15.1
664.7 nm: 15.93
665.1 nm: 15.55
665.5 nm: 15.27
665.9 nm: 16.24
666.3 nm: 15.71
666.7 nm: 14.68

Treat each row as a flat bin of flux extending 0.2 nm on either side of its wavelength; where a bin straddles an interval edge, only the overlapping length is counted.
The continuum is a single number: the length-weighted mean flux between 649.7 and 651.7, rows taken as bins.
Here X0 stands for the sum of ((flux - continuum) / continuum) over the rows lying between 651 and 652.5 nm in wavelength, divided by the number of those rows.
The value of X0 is 0.05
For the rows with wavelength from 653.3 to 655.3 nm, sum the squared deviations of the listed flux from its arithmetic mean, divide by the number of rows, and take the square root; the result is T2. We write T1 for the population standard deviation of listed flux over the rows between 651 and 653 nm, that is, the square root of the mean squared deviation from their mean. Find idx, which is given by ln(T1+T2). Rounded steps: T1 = 0.56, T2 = 0.455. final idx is 0.01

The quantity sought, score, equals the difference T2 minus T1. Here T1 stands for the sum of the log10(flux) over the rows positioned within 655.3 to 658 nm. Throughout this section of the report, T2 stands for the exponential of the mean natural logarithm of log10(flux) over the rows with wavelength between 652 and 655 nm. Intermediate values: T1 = 8.64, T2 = 1.22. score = -7.42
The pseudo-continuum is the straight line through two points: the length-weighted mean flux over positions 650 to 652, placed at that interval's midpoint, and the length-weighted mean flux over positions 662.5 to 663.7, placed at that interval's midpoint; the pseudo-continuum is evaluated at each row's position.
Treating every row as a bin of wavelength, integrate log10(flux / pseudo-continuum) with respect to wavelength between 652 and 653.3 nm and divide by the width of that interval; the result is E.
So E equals 0.023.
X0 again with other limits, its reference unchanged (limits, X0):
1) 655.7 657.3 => 0.16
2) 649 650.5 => 0.02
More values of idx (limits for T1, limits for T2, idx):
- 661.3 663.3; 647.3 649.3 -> -0.27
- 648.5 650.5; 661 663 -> -0.38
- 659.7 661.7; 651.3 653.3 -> -0.29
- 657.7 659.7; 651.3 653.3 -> 0.01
